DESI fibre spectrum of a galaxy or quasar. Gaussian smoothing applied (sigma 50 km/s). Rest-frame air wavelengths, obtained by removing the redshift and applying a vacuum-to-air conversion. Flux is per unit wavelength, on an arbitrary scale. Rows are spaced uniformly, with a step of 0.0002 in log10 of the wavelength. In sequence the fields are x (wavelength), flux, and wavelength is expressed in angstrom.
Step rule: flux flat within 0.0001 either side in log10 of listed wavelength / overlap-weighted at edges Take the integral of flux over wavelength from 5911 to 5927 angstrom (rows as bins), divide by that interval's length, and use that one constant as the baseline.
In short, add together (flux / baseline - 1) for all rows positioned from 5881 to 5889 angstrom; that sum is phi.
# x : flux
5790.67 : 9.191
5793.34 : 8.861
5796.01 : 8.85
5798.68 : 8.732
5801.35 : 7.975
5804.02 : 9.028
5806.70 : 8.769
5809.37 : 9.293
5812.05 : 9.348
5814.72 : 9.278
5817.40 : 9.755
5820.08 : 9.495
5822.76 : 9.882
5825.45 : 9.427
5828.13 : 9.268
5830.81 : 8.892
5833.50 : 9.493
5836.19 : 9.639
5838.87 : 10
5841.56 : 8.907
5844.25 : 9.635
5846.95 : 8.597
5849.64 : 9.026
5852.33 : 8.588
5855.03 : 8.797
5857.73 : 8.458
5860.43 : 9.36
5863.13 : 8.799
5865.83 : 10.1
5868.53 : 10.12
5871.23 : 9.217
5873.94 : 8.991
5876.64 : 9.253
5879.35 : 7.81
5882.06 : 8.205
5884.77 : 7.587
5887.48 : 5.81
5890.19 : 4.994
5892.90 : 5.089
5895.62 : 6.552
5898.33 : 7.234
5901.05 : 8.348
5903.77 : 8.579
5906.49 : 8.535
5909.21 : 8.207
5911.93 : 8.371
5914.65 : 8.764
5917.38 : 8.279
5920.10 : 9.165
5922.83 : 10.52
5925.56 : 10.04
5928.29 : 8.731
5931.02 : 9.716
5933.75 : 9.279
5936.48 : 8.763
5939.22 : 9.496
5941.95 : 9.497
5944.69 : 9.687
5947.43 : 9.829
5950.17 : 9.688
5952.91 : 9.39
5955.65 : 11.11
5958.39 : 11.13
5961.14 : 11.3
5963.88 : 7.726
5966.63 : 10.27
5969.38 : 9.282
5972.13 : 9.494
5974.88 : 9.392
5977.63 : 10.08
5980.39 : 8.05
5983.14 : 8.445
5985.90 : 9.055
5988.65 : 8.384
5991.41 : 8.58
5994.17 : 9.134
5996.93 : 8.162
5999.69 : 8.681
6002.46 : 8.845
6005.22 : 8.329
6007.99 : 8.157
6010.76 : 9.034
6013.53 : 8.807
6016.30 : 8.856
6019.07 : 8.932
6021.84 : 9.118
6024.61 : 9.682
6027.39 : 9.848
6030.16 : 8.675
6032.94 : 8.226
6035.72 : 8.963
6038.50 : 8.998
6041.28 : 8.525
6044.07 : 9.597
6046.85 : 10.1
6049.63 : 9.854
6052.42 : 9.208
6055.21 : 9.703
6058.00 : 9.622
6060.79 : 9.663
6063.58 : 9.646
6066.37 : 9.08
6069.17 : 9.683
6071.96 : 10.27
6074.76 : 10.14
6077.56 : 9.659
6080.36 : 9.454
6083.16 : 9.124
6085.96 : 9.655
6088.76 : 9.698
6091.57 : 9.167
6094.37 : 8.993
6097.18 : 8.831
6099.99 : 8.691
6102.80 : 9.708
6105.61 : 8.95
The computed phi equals -0.7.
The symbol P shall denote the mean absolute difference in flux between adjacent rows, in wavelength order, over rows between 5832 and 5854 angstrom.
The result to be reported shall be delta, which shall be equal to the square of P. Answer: 0.37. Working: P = 0.60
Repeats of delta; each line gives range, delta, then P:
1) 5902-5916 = 0.05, 0.23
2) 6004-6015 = 0.18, 0.43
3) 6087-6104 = 0.16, 0.40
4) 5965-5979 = 0.25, 0.50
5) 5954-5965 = 1.57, 1.25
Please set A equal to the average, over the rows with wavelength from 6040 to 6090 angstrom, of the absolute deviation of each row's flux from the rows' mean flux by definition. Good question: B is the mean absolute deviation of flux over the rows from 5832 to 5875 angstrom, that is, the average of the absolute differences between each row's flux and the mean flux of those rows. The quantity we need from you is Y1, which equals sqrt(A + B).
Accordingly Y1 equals 0.87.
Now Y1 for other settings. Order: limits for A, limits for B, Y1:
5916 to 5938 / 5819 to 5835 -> 0.90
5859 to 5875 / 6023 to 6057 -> 0.98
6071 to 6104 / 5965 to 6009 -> 0.98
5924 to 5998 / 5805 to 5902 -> 1.27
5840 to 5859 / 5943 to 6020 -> 1.00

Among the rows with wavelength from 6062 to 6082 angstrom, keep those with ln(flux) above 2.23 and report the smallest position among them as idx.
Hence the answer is 6063.58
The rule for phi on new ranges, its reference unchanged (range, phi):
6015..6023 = -0.1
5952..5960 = 0.4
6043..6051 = 0.2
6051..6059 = 0.1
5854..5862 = -0.1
